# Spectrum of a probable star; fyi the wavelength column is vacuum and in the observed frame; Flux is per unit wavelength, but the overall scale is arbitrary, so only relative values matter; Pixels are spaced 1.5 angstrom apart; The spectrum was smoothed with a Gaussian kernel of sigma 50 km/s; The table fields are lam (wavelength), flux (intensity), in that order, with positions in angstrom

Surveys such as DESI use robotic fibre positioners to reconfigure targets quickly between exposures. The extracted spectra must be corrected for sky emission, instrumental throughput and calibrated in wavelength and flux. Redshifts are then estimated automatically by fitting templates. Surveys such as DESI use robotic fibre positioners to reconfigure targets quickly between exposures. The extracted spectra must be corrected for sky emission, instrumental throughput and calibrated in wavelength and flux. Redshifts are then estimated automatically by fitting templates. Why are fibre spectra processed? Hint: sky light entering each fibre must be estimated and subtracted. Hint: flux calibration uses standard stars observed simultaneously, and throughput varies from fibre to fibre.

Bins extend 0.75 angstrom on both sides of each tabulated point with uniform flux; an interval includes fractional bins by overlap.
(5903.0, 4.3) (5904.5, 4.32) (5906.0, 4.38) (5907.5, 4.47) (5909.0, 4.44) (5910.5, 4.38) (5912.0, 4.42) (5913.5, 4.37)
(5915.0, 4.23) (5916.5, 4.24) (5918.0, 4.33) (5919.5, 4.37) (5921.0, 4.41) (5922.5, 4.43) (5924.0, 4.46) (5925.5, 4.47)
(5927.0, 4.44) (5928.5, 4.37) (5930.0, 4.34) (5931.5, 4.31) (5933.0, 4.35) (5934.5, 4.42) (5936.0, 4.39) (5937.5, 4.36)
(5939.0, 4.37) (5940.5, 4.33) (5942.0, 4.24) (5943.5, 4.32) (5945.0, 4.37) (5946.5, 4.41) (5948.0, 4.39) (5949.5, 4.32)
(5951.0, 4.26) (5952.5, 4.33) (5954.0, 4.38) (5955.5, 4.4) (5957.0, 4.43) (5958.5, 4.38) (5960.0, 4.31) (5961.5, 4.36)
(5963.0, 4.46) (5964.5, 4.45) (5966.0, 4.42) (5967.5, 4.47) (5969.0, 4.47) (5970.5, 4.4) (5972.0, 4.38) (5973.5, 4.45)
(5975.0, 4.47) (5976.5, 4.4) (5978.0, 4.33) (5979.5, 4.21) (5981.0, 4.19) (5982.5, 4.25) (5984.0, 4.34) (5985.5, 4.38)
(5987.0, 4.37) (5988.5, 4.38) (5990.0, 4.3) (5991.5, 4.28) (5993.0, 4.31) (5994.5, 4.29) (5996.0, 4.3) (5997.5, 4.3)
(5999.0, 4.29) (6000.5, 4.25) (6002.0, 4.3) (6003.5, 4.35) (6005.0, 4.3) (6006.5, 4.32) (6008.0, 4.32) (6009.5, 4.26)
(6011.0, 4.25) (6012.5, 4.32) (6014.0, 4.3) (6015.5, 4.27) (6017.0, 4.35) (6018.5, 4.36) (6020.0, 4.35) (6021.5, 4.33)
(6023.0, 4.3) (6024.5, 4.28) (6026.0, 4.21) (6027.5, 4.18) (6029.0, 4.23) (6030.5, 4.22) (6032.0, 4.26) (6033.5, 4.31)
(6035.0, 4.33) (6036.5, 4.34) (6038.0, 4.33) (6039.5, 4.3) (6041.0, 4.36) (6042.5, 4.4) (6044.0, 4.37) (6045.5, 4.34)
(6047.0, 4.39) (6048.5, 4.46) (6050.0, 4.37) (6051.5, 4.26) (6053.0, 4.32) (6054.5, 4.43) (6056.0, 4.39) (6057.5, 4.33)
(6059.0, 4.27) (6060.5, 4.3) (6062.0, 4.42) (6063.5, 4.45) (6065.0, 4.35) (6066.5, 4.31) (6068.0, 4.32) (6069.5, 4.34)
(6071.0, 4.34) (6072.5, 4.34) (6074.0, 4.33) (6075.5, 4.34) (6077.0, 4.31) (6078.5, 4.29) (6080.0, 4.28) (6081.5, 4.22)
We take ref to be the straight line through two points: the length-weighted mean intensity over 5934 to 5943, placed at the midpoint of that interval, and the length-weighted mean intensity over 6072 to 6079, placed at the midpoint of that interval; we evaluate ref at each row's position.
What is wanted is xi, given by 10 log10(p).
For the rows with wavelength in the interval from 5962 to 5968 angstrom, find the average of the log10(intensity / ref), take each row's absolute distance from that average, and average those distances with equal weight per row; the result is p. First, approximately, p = 0.0015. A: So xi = -28.3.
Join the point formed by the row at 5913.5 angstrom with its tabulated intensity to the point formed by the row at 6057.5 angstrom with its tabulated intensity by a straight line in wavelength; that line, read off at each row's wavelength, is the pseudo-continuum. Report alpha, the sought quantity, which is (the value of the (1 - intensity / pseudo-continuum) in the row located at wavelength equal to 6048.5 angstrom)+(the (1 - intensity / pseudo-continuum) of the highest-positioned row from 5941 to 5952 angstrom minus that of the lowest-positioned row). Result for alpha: -0.035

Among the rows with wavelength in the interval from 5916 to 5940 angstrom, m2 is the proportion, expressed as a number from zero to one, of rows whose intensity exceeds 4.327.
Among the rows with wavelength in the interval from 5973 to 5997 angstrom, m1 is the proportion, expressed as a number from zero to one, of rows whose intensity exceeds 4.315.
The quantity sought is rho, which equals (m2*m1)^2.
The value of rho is 0.19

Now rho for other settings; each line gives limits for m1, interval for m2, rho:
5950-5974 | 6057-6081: 0.24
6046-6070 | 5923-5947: 0.37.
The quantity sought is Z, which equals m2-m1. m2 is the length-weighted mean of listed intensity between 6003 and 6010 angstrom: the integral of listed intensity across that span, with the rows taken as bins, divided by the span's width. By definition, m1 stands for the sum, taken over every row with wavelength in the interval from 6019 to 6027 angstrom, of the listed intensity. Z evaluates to -17.2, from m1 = 21.5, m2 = 4.31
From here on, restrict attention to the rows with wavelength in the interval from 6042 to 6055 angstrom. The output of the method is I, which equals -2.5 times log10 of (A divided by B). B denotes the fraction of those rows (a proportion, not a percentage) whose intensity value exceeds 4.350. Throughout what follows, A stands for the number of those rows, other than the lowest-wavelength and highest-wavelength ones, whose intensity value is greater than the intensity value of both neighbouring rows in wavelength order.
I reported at -0.4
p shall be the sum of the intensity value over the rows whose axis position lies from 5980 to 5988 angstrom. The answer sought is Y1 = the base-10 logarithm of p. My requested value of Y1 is 1.33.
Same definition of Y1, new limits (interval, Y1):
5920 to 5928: 1.35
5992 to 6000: 1.33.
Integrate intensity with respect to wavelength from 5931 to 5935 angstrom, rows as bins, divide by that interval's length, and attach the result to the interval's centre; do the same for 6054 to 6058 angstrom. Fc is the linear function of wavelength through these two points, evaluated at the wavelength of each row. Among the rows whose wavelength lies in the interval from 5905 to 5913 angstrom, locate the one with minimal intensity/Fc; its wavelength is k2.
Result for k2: 5910.5 angstrom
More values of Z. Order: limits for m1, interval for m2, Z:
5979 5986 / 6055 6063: -17.0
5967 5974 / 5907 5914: -17.8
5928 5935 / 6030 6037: -17.5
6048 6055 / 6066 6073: -17.5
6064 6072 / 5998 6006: -17.4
